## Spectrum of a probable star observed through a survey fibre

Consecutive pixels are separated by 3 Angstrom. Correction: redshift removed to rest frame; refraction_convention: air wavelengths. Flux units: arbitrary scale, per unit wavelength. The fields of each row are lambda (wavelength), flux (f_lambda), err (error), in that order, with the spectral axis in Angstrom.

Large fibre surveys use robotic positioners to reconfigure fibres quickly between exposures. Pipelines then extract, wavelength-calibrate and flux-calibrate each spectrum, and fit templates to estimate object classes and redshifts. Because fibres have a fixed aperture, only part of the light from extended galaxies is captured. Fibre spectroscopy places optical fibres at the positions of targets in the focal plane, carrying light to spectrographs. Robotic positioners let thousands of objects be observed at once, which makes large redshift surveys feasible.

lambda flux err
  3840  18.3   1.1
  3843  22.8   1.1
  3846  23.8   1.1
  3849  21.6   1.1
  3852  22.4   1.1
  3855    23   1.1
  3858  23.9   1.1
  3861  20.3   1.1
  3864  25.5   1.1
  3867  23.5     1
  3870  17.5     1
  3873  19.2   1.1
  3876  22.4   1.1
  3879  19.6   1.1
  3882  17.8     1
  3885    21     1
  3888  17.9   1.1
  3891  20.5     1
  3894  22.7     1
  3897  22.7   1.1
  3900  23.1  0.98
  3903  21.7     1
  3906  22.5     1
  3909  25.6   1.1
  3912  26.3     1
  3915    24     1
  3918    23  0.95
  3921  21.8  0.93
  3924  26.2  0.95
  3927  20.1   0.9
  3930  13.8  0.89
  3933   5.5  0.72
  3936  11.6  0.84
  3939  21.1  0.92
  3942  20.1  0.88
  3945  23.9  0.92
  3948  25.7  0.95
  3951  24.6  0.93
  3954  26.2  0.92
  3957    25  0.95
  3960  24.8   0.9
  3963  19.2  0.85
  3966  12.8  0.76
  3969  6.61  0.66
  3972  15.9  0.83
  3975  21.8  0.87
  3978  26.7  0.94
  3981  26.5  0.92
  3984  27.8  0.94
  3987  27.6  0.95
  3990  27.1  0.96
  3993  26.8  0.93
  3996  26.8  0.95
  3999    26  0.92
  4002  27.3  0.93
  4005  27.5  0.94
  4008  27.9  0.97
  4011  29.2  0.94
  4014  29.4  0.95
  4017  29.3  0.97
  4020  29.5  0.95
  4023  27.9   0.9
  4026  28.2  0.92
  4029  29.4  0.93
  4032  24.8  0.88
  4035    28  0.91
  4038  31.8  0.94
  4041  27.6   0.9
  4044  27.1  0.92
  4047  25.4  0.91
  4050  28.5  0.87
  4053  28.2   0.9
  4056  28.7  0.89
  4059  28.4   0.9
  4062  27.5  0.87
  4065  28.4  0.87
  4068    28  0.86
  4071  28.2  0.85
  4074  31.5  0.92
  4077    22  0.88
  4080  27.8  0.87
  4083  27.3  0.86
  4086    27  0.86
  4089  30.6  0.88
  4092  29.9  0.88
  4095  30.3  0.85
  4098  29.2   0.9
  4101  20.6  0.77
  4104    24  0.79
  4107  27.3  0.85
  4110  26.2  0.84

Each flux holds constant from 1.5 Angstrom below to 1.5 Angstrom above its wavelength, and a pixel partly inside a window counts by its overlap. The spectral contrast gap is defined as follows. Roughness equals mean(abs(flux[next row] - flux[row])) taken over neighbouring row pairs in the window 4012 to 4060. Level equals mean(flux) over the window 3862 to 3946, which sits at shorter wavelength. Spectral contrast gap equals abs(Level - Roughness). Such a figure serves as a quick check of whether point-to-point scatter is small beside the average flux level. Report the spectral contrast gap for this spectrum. 19.0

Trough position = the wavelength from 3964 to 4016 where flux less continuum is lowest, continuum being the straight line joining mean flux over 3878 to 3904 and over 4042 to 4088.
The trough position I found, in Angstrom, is 3969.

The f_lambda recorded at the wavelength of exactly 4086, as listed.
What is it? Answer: 27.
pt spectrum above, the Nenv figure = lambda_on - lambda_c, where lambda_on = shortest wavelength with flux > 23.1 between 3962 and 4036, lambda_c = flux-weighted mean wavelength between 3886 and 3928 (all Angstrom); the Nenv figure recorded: 70.0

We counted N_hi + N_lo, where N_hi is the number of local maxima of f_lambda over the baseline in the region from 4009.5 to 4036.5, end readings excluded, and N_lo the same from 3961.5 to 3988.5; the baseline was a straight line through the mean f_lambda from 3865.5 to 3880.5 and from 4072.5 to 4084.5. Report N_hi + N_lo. 5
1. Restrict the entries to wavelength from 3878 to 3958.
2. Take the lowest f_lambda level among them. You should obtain 5.5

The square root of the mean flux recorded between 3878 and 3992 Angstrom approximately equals 4.62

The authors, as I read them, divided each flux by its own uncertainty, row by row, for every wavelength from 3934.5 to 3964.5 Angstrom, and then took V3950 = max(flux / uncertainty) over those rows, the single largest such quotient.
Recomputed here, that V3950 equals 28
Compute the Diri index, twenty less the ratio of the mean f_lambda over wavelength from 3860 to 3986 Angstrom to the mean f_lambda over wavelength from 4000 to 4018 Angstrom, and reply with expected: 19.3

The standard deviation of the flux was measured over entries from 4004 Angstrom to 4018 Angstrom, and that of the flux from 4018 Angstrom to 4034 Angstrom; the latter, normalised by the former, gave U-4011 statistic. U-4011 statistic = 2.1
